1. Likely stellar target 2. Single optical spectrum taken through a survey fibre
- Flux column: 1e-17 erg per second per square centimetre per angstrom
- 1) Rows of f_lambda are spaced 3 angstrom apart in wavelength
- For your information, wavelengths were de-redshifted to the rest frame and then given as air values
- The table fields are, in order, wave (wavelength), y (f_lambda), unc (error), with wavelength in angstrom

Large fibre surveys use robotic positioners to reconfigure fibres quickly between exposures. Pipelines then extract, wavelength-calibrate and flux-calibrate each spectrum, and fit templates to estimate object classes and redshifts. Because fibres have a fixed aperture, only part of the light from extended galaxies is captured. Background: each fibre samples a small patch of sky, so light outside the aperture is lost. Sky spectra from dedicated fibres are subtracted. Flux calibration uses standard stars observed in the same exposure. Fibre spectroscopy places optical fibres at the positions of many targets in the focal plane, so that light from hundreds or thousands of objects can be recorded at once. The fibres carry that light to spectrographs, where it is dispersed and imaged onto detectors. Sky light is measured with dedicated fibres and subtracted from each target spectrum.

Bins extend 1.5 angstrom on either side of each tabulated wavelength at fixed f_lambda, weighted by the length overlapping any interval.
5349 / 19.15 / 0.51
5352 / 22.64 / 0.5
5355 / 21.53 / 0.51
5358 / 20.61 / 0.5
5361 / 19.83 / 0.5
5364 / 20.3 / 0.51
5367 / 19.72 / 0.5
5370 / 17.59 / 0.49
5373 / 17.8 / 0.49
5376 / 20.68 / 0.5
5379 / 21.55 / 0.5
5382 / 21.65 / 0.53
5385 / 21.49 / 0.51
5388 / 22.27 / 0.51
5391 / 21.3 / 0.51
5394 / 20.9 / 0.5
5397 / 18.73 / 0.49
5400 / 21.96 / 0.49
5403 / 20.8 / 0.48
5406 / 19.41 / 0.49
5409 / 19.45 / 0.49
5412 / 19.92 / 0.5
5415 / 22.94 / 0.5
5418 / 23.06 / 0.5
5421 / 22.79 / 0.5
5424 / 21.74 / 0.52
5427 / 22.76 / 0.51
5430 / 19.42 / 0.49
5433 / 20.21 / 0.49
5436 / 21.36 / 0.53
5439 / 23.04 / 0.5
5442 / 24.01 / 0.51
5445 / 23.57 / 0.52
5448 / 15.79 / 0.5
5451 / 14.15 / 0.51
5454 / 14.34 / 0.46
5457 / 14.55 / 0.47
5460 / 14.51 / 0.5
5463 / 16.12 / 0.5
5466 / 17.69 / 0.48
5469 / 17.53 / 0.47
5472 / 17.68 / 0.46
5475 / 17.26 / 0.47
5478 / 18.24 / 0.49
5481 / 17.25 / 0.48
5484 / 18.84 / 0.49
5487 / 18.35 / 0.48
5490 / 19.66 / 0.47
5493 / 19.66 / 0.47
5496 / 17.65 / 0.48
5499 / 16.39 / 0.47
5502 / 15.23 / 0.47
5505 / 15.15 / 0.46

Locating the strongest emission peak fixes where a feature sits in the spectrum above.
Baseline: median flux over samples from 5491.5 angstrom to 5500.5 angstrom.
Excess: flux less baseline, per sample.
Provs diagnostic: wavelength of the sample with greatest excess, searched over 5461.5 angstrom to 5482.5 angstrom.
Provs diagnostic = 5478 angstrom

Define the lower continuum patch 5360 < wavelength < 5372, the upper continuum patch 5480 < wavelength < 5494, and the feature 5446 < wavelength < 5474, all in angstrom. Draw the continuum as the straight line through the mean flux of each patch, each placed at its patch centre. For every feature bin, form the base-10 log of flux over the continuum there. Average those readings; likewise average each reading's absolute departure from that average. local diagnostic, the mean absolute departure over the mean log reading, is -0.5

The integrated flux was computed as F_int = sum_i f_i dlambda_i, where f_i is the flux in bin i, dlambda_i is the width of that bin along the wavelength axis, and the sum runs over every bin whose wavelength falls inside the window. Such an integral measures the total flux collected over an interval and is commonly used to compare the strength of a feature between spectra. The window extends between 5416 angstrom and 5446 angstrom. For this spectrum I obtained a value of 666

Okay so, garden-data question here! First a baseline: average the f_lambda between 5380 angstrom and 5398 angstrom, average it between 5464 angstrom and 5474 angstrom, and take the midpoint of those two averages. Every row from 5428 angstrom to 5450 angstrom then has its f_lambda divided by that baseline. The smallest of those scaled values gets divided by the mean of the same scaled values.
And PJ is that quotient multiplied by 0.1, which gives 0.075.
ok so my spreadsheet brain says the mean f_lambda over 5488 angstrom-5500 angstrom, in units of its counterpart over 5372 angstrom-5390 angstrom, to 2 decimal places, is 0.88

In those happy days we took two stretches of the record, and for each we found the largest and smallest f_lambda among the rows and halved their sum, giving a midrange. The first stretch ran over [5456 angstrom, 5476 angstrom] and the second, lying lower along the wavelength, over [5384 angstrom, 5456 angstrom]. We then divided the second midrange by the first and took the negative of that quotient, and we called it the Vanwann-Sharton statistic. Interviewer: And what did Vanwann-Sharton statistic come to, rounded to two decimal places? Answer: -1.19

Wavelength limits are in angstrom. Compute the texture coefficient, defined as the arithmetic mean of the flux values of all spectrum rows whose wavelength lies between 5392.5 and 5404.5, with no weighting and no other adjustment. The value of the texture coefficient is 20.6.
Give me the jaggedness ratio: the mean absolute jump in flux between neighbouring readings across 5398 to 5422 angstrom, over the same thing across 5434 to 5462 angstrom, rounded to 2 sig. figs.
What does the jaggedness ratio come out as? 0.57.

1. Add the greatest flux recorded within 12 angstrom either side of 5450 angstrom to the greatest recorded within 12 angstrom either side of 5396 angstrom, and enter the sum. 46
